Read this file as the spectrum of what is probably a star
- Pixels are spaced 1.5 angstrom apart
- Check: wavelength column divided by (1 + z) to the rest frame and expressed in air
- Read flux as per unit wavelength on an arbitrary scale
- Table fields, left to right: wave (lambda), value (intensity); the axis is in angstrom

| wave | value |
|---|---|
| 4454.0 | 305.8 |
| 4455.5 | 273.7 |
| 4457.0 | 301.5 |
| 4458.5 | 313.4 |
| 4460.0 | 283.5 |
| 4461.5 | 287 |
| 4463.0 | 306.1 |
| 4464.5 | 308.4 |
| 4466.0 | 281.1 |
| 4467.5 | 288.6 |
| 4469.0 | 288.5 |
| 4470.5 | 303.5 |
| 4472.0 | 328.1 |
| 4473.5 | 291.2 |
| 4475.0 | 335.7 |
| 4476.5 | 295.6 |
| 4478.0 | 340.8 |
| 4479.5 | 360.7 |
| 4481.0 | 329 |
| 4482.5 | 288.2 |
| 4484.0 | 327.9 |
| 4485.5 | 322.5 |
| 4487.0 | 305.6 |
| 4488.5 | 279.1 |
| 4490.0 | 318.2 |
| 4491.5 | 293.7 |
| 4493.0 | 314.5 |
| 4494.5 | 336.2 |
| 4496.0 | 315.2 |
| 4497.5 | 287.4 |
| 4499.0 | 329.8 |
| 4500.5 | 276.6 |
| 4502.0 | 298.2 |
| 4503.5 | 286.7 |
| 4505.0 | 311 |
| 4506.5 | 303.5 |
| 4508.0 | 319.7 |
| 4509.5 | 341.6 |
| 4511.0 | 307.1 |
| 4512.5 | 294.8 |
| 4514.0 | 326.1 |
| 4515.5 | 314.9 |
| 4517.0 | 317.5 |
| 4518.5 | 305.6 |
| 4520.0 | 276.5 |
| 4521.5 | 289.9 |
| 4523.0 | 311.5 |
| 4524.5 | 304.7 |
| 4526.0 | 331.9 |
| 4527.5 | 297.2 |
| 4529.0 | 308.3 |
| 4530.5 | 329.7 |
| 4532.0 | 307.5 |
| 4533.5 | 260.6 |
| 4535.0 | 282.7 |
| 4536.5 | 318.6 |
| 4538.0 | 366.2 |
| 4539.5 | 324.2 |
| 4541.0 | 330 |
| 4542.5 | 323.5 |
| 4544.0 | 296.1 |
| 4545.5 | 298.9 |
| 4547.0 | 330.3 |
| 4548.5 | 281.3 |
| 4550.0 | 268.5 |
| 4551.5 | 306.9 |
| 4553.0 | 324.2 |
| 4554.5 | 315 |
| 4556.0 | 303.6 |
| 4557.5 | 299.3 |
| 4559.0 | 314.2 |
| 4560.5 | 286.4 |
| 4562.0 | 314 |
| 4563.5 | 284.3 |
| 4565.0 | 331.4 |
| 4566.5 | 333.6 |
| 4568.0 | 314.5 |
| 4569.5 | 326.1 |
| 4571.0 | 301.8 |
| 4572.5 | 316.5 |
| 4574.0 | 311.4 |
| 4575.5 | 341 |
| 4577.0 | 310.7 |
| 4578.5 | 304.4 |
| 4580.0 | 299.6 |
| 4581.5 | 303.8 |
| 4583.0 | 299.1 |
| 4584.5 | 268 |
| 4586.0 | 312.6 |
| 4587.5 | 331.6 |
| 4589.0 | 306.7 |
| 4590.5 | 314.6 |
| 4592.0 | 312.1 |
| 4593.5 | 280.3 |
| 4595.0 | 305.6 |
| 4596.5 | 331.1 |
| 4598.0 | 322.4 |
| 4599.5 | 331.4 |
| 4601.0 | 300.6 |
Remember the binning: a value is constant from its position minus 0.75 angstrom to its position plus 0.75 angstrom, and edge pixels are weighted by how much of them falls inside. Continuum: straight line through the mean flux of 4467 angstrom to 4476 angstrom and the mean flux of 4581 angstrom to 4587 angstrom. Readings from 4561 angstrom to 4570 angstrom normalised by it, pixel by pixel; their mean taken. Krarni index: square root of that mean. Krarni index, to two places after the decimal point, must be 1.03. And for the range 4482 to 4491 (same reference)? 1.00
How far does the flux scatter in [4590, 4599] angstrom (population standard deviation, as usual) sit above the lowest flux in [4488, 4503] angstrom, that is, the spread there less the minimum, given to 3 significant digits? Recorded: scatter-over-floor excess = -261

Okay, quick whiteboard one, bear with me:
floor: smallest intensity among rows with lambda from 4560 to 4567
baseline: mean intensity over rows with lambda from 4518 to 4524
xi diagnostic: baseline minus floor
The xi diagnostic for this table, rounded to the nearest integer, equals 12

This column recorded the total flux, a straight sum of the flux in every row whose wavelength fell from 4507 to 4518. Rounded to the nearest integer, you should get 2222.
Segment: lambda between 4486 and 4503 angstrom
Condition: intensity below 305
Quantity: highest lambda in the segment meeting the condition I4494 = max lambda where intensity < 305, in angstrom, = 4502.0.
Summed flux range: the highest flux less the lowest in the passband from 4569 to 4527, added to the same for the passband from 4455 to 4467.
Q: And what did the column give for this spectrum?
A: 145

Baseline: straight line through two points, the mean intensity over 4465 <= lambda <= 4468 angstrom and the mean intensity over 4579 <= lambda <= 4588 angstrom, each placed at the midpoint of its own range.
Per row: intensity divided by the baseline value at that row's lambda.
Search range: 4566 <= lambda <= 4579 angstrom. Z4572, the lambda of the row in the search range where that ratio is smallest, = 4571.0 angstrom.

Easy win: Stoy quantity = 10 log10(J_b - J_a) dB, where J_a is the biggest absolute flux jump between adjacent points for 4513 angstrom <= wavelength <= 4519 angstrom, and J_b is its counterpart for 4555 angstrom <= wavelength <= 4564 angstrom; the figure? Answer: 13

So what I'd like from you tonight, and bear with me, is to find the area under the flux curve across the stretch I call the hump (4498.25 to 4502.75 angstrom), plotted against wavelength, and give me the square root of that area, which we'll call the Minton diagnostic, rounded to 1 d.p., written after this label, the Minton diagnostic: 36.8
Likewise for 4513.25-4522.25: 52.4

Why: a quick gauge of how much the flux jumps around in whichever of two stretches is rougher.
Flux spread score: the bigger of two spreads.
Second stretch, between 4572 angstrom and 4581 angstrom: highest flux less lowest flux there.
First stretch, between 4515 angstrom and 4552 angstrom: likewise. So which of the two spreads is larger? 106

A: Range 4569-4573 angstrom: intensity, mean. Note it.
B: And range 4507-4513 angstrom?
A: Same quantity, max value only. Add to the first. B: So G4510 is 656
